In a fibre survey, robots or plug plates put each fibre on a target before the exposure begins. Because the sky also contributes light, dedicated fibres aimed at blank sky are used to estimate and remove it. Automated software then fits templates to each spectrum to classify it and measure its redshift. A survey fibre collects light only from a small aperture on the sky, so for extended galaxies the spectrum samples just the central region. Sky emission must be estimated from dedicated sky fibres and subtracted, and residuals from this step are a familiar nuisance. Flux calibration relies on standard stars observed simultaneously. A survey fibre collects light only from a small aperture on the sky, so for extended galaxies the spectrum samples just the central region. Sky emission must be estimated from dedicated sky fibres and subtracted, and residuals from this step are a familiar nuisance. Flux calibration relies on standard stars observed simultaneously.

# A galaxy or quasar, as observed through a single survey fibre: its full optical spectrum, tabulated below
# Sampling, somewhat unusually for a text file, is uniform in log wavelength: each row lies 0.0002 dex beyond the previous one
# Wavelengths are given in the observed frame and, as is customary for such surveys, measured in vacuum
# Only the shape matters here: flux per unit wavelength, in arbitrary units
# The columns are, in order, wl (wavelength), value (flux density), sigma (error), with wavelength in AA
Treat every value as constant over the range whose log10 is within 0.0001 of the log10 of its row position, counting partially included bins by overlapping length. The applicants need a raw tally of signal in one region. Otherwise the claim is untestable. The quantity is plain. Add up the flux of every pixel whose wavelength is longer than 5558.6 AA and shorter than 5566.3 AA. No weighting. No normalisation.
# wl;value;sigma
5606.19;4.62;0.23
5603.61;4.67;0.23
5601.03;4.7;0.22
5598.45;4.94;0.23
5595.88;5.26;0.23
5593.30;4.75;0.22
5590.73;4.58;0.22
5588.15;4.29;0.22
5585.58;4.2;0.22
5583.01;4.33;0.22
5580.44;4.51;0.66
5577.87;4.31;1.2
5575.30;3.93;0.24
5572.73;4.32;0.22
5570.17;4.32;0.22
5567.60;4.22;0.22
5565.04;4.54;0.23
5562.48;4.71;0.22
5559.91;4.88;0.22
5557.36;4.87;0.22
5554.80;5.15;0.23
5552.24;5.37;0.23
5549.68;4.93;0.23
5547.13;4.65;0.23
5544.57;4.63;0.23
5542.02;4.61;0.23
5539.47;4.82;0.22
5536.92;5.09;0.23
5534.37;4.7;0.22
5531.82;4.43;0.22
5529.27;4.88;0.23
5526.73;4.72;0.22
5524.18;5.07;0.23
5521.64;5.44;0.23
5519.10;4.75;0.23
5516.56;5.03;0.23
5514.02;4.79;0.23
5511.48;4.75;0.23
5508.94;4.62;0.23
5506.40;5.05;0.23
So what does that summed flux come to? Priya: 14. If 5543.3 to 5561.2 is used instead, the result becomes 34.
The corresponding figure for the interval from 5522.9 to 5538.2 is 29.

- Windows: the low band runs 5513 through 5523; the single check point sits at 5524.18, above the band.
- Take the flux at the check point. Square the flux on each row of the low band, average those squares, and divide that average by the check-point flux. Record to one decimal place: 5.0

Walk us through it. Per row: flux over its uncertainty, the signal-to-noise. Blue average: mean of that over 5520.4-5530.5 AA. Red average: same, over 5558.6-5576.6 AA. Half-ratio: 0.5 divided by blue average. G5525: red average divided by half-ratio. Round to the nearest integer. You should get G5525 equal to 872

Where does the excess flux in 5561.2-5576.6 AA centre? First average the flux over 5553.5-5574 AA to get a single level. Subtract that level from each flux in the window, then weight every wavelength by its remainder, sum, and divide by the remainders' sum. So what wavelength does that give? 5572.2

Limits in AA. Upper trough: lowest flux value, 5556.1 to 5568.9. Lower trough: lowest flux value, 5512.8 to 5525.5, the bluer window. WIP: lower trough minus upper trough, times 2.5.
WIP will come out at 1.3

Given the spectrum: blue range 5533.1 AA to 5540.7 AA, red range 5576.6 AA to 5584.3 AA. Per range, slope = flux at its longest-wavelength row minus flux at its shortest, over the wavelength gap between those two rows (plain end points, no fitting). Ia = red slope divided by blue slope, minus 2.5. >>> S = -2.3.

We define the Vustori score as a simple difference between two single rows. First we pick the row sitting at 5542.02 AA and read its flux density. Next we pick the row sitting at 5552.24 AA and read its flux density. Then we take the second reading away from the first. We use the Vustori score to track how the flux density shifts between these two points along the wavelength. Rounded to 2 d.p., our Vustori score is -0.76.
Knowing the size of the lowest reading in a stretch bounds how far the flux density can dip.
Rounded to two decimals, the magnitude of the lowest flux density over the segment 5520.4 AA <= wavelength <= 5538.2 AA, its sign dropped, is 4.43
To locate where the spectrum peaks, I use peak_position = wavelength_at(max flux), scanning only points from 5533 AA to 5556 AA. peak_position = 5552.24 AA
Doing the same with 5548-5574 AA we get 5552.24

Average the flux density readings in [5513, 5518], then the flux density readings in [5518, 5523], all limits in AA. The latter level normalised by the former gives 1.04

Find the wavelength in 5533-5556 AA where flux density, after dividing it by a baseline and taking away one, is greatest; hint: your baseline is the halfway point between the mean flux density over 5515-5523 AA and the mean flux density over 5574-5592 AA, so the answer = 5552.24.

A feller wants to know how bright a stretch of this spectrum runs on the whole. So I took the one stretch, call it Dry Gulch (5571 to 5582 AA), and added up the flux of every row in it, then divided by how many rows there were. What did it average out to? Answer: 4.27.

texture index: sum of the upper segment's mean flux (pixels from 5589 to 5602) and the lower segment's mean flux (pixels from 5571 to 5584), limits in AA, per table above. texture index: 9.1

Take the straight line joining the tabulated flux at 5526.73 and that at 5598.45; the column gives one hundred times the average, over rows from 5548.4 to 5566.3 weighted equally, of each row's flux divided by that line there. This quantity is 102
